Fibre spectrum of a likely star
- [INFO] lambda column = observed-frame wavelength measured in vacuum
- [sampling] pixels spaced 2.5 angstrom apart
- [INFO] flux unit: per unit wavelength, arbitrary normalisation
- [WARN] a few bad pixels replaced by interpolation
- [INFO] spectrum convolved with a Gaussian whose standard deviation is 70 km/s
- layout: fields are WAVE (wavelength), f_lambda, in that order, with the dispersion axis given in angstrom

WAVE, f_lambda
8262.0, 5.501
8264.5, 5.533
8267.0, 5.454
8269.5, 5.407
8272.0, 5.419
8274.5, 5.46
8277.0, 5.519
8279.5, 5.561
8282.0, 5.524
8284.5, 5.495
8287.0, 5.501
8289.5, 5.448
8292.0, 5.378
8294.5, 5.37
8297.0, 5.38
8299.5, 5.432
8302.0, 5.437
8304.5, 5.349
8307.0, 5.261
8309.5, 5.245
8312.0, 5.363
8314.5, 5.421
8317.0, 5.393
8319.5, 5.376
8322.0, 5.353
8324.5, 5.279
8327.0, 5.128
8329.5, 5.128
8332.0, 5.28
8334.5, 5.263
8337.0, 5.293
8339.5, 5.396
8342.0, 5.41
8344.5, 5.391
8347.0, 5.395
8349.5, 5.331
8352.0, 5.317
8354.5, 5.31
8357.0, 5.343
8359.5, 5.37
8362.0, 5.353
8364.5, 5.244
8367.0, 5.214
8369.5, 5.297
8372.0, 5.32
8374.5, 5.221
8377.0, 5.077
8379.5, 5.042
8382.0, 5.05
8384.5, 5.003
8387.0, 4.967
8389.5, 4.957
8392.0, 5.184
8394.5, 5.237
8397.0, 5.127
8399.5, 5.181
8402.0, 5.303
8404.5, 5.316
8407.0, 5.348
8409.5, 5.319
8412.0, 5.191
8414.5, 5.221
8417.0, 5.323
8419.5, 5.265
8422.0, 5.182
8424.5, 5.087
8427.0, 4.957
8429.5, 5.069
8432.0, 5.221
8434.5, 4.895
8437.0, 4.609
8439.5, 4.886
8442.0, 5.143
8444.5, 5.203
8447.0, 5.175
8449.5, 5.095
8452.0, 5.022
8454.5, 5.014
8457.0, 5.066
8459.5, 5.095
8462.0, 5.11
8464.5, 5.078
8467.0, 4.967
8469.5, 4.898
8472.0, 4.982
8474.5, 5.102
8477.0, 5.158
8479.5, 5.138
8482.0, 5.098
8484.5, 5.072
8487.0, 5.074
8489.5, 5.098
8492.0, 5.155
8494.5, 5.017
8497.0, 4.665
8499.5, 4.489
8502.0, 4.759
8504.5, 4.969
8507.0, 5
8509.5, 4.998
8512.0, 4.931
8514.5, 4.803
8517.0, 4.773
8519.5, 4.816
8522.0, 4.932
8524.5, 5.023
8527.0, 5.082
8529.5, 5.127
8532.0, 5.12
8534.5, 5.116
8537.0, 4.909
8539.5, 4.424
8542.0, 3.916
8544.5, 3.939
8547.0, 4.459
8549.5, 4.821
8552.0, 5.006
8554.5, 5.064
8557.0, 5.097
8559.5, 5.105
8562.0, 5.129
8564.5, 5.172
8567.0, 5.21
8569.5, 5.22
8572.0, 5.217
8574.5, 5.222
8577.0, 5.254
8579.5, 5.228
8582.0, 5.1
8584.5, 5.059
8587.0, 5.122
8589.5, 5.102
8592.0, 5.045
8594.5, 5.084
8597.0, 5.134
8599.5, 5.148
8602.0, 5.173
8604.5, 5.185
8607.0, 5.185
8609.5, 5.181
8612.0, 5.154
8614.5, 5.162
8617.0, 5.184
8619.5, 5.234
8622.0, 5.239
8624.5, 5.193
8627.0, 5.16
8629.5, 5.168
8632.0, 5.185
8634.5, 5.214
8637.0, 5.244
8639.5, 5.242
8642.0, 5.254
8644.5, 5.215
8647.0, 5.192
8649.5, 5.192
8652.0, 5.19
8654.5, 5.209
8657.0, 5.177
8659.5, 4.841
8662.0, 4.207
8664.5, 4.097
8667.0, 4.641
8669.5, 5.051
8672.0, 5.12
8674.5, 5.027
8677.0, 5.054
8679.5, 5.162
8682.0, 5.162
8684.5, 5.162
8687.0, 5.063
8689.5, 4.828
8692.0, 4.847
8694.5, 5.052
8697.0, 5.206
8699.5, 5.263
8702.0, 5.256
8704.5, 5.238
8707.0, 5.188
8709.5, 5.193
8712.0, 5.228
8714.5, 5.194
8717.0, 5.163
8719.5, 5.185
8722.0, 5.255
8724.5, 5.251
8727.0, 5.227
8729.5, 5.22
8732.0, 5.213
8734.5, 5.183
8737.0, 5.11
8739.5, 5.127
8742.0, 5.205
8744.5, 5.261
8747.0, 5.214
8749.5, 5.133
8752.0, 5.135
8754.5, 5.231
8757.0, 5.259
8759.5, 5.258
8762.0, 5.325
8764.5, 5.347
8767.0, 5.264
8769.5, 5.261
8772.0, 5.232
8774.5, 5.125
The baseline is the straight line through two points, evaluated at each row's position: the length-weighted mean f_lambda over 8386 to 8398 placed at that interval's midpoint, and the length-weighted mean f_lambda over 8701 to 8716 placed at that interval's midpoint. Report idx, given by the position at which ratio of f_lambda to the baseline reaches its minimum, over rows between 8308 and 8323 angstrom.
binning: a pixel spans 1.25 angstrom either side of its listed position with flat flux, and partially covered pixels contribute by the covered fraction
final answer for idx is 8309.5 angstrom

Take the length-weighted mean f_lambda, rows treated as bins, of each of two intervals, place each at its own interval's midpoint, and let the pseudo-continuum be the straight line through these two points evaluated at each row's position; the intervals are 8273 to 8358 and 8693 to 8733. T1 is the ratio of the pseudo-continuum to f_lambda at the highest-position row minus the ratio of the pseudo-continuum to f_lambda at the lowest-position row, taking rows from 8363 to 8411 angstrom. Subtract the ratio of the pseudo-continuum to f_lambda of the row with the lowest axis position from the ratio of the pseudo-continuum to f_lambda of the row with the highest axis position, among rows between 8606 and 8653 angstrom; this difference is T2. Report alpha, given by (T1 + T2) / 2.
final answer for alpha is -0.01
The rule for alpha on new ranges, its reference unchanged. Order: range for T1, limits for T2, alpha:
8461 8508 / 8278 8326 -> 0.03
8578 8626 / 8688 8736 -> -0.04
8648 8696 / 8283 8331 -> 0.05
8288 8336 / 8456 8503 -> 0.05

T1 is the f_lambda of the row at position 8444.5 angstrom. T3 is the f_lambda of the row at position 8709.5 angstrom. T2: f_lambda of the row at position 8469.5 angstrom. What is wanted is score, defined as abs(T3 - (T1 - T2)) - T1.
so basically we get -0.3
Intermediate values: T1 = 5.203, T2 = 4.898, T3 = 5.193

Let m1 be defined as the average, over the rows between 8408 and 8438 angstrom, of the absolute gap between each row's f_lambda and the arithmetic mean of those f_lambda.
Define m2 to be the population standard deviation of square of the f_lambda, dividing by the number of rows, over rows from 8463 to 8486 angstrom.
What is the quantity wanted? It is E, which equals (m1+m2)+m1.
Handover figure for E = 1.1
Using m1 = 0.16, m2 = 0.8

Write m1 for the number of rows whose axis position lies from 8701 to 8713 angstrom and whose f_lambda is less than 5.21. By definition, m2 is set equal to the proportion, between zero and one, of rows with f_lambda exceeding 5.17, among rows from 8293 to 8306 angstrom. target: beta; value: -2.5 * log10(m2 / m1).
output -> 0.8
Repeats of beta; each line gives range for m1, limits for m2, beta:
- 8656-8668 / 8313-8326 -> 1.7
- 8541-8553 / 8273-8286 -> 1.7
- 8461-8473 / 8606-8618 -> 2.3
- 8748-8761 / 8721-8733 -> 0.8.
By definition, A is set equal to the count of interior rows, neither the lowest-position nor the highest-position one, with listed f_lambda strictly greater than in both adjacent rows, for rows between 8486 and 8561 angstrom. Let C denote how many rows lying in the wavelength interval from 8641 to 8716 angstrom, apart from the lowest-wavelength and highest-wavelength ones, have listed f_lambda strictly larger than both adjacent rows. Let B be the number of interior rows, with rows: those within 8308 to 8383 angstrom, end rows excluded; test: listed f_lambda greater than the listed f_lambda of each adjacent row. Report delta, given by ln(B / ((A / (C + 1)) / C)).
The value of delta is 3.69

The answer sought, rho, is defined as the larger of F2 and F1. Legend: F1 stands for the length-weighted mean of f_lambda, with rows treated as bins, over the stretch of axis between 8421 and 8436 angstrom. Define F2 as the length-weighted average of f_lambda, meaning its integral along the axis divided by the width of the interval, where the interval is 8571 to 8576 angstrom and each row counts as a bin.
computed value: 5.22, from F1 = 5.06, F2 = 5.22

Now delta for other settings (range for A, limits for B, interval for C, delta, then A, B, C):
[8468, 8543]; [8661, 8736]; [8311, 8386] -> 4.03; 4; 4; 7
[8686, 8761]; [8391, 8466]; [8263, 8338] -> 3.58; 5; 6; 5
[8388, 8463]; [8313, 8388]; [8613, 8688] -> 3.58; 5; 6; 5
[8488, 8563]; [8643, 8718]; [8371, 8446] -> 3.69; 3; 4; 5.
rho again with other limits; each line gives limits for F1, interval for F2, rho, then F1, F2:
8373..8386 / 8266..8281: 5.47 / 5.08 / 5.47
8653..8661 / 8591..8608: 5.14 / 5.05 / 5.14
